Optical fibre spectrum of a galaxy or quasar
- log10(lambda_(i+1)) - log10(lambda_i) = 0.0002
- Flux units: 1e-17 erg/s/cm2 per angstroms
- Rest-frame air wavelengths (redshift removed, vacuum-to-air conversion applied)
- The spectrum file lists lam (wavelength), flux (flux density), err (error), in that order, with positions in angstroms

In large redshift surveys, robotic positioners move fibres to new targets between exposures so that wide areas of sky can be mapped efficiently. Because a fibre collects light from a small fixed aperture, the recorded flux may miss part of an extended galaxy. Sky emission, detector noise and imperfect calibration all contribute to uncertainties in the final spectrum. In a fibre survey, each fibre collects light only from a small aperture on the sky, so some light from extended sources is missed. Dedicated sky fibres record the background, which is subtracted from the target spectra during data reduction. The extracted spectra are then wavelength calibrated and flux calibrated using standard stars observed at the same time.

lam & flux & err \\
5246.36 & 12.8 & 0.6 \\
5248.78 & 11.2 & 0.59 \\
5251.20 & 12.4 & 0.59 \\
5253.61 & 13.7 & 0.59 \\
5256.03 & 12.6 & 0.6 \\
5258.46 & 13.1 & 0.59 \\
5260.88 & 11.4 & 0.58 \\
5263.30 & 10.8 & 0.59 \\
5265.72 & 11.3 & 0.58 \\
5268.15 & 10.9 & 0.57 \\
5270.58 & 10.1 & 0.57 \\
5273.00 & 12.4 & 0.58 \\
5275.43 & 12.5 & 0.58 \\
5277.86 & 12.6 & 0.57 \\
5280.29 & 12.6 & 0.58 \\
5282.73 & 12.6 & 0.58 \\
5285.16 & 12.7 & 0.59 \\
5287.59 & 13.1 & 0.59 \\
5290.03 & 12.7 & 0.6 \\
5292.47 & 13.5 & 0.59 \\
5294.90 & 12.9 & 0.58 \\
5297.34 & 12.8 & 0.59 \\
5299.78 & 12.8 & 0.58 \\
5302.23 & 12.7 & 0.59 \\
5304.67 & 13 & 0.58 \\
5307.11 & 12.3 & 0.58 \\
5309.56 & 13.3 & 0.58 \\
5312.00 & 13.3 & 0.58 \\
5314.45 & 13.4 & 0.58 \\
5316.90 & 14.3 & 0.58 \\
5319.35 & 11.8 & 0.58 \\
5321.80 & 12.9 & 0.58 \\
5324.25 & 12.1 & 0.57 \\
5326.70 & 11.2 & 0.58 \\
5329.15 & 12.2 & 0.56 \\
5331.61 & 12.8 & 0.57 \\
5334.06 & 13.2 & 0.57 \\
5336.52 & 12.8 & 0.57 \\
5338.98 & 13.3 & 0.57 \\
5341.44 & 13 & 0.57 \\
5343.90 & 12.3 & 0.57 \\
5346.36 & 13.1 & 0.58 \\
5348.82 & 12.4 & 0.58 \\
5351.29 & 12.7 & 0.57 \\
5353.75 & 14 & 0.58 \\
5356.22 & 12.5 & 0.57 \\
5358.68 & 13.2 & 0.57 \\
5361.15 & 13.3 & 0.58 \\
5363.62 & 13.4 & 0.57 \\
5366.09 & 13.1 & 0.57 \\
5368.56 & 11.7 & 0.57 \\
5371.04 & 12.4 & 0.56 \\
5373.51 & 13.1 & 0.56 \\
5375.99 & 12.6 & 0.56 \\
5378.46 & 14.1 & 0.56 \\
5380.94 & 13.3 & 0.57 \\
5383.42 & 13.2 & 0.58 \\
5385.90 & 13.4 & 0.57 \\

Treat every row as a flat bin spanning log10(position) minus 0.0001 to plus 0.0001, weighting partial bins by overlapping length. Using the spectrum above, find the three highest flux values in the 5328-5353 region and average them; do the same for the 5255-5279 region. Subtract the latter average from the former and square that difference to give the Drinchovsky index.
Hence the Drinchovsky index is 0.19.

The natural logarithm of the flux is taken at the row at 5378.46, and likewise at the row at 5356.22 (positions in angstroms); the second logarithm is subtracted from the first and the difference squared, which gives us 0.015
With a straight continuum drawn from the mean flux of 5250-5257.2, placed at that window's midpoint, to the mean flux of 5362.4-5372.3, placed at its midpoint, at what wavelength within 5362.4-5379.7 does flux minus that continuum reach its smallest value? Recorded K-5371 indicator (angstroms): 5368.56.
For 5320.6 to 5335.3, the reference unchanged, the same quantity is 5326.70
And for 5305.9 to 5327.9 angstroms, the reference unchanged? 5326.70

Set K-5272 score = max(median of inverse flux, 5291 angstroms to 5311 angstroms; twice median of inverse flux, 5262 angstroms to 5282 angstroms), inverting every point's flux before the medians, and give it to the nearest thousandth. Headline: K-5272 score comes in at 0.169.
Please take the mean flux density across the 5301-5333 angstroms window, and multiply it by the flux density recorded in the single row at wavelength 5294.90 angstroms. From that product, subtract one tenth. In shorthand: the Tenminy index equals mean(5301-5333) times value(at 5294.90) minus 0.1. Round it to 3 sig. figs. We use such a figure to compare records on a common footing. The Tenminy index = 164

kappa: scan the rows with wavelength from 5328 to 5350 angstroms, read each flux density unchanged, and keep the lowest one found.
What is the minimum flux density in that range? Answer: 12.2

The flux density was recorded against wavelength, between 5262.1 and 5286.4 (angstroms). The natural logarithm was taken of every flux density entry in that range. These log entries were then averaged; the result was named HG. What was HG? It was 2.47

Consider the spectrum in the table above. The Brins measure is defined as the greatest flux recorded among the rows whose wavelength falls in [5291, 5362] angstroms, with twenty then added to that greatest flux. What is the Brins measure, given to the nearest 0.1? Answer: 34.3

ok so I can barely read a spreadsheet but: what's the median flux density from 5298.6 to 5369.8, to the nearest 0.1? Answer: 12.9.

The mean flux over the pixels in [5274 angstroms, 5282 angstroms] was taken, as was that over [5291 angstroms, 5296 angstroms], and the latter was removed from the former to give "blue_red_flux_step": -0.6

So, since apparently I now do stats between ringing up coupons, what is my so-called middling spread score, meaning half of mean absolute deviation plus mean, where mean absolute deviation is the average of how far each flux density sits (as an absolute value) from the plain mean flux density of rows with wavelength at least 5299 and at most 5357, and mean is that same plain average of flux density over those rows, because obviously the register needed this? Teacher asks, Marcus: 6.65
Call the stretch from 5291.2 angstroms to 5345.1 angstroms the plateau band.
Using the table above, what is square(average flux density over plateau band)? 164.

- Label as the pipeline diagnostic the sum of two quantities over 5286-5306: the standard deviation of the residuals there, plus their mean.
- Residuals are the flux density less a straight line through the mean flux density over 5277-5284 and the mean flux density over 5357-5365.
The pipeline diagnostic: 0.5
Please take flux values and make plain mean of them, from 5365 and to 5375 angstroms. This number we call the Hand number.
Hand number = 12.6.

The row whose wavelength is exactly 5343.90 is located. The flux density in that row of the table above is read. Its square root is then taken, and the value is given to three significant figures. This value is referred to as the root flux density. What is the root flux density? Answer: 3.51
